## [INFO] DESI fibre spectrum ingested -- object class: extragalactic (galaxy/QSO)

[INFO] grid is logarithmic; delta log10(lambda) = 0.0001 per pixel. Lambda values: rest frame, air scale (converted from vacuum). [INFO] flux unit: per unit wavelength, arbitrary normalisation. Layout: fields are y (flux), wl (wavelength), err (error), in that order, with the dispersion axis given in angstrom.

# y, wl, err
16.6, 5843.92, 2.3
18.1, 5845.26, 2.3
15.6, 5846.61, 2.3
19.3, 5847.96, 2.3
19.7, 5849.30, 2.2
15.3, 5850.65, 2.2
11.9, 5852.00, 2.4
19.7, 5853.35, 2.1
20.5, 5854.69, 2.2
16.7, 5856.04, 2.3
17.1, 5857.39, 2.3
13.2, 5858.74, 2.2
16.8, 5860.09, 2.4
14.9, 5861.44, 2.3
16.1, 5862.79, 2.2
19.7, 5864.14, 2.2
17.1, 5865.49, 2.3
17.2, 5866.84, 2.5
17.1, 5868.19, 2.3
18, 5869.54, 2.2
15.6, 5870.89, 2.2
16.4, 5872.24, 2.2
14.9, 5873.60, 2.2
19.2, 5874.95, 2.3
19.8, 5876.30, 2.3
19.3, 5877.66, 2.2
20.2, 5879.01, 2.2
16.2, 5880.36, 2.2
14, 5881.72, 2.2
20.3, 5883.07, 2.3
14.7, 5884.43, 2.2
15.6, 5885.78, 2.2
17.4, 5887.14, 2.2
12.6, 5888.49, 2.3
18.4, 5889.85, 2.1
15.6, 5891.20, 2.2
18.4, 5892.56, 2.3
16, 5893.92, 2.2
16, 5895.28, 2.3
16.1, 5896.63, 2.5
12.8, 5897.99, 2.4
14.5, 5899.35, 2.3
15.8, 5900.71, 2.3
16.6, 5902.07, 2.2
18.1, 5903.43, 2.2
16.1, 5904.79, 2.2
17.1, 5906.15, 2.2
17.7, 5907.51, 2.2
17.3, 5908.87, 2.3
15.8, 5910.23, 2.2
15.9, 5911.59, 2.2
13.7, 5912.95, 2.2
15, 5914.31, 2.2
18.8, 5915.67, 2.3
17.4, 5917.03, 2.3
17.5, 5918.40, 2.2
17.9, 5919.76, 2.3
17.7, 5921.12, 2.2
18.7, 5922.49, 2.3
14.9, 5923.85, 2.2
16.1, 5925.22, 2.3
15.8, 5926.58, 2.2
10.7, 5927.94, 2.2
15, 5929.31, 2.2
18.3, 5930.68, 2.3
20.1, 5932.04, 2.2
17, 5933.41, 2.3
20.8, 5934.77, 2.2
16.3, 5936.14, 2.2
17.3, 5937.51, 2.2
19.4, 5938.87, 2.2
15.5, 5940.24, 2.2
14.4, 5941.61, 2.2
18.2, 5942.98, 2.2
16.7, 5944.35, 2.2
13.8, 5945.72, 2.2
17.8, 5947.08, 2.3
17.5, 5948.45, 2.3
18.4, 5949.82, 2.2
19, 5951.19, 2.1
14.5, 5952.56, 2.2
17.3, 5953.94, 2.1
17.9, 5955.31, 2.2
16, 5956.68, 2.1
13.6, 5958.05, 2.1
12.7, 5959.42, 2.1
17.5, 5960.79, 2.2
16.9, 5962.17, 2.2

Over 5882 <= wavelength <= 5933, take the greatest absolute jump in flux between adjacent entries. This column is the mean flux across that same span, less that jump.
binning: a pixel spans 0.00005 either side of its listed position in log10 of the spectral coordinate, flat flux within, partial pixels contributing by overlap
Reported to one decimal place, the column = 10.6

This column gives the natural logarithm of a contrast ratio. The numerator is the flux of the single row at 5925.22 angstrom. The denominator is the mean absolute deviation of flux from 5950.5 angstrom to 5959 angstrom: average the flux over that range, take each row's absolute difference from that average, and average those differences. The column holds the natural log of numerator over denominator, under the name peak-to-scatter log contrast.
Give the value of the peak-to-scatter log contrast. 2.26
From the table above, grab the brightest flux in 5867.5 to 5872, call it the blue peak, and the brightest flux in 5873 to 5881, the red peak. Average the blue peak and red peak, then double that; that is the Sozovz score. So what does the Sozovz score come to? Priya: 38.2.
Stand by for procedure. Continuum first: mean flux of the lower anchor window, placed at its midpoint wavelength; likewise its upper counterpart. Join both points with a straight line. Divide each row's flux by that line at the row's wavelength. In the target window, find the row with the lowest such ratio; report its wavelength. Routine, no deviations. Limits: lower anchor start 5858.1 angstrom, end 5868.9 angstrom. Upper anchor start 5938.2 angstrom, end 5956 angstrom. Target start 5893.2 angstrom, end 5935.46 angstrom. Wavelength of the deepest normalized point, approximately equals 5927.94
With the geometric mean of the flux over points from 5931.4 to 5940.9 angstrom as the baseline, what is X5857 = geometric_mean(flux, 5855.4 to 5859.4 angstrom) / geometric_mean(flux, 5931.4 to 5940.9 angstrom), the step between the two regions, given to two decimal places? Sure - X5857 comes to 0.87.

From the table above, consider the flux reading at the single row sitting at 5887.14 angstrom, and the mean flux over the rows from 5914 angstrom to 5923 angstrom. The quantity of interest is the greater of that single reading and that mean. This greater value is 17.6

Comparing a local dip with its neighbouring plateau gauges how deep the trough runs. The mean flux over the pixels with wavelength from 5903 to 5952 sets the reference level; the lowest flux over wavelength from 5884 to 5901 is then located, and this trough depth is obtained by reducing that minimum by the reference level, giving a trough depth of -4.3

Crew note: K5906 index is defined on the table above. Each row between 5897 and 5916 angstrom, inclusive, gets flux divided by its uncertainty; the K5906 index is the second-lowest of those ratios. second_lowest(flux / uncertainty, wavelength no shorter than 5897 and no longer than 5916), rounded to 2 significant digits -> 6.2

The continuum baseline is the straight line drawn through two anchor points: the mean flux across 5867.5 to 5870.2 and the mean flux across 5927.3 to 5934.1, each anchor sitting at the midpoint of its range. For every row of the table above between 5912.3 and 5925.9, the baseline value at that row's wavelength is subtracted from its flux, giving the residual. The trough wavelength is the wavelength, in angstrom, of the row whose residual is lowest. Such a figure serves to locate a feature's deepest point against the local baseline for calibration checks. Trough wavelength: 5912.95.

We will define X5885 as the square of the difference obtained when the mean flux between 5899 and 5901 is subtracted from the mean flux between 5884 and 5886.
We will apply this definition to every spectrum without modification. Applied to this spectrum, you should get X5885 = 0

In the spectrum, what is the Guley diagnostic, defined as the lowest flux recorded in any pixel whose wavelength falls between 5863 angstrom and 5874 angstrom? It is 14.9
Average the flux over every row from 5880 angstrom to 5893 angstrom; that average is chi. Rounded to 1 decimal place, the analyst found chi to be 16.3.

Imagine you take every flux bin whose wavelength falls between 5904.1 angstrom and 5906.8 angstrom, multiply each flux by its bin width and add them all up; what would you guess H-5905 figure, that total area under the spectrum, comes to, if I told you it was 45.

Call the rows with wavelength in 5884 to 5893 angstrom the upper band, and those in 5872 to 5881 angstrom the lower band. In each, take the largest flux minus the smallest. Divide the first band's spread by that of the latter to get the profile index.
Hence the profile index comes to 1.1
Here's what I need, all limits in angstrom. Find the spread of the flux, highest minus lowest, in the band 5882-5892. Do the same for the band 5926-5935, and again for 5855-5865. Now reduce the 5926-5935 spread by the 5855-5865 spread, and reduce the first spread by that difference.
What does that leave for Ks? 4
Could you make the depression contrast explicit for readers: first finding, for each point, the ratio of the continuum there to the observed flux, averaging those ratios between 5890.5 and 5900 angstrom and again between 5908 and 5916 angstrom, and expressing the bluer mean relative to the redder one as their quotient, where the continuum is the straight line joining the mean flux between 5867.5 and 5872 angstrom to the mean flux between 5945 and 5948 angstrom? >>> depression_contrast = 1.04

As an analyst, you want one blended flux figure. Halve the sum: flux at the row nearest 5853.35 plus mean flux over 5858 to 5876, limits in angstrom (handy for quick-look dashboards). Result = 18.2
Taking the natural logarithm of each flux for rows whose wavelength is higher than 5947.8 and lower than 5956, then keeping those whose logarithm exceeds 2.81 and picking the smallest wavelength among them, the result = 5948.45 angstrom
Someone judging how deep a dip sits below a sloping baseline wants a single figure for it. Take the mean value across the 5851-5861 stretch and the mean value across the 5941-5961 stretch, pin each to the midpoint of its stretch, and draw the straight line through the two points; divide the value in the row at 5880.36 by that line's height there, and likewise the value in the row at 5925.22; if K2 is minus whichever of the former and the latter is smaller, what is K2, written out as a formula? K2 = -0.98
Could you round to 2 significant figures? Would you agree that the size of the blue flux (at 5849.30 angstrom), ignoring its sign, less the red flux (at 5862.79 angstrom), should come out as 3.6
